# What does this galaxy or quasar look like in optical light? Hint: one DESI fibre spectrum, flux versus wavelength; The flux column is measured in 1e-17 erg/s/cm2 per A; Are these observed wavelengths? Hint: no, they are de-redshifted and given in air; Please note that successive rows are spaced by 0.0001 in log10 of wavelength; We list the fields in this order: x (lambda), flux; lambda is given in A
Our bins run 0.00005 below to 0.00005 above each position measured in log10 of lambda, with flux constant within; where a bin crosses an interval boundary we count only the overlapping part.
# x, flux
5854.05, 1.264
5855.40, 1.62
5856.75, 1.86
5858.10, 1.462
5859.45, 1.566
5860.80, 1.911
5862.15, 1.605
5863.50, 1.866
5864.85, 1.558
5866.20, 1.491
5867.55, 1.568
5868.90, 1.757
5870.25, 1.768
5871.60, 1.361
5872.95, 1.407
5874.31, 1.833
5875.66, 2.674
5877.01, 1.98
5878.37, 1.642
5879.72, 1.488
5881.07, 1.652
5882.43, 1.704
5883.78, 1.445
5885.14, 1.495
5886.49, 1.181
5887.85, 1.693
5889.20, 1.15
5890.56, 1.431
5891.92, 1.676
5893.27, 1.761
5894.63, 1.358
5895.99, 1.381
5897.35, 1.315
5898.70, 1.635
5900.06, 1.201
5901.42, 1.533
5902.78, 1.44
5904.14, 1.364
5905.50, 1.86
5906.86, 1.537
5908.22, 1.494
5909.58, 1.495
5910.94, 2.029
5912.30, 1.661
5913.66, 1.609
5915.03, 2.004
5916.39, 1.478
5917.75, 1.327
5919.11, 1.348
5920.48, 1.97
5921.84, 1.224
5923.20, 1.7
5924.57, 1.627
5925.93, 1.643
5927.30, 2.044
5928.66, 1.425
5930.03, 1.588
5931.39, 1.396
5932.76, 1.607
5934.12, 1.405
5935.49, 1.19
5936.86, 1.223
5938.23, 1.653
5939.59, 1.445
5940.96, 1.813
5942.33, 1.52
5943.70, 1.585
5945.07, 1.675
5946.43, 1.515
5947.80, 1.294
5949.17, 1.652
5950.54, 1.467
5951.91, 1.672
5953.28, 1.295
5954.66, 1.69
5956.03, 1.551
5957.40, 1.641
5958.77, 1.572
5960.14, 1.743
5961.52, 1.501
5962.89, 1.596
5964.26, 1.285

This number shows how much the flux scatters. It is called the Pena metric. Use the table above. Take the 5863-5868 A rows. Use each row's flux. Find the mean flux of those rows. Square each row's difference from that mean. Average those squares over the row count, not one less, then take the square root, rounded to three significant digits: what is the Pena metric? 0.145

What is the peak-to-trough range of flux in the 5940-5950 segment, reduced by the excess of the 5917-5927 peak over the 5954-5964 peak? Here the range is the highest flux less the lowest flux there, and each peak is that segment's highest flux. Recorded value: 0.29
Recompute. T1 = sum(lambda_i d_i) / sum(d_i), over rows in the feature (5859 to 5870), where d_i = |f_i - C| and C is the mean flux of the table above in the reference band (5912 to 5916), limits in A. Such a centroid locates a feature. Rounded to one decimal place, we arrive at 5863.8 A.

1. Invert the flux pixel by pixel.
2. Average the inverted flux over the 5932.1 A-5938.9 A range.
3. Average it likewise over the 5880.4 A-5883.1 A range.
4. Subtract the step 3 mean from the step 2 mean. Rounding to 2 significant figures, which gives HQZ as 0.12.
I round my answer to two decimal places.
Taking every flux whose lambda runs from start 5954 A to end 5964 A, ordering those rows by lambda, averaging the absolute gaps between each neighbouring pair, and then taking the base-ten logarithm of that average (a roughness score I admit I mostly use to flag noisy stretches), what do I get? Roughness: -0.87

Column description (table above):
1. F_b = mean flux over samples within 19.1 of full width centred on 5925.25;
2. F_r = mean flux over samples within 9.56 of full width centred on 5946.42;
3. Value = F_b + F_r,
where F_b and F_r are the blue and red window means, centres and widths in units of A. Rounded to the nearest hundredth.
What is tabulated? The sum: 3.09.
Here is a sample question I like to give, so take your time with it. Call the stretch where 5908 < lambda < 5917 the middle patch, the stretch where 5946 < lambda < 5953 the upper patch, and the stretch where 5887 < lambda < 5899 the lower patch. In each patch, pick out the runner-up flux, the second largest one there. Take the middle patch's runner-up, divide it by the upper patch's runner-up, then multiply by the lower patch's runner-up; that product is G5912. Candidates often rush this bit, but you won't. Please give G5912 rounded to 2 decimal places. 2.05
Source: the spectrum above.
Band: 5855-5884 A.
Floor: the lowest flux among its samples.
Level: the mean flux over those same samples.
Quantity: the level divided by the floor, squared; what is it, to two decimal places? 1.55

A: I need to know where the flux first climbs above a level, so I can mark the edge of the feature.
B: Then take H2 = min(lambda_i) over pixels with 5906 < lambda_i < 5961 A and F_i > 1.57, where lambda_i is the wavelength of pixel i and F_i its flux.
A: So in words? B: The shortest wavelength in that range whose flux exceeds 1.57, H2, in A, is 5910.94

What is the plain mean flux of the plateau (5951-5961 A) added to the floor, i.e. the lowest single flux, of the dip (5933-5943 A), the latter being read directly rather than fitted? 2.78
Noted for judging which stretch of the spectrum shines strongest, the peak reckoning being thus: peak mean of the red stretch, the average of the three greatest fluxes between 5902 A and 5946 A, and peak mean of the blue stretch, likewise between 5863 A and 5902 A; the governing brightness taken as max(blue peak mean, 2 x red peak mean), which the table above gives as 4.1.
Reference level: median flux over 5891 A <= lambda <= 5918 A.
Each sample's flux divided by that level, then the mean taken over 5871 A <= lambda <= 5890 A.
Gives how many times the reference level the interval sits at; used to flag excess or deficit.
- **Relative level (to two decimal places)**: 1.07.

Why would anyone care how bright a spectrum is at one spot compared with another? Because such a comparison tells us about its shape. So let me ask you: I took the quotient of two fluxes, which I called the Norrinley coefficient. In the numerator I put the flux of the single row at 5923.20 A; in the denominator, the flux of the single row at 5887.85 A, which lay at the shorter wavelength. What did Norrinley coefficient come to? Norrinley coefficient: 1.00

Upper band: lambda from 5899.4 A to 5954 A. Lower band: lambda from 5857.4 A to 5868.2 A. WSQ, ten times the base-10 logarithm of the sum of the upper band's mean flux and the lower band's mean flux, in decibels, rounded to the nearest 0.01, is 5.02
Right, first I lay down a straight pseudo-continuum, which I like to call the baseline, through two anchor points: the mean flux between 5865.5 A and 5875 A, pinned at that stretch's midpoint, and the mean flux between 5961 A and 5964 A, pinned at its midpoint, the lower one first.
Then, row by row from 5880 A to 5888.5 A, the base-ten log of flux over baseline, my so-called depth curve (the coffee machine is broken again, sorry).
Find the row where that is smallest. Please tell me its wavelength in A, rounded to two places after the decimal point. 5886.49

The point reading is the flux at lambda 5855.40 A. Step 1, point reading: 1.62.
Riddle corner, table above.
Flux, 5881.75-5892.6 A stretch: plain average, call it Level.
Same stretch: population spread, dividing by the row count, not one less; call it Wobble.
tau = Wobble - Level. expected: -1.27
